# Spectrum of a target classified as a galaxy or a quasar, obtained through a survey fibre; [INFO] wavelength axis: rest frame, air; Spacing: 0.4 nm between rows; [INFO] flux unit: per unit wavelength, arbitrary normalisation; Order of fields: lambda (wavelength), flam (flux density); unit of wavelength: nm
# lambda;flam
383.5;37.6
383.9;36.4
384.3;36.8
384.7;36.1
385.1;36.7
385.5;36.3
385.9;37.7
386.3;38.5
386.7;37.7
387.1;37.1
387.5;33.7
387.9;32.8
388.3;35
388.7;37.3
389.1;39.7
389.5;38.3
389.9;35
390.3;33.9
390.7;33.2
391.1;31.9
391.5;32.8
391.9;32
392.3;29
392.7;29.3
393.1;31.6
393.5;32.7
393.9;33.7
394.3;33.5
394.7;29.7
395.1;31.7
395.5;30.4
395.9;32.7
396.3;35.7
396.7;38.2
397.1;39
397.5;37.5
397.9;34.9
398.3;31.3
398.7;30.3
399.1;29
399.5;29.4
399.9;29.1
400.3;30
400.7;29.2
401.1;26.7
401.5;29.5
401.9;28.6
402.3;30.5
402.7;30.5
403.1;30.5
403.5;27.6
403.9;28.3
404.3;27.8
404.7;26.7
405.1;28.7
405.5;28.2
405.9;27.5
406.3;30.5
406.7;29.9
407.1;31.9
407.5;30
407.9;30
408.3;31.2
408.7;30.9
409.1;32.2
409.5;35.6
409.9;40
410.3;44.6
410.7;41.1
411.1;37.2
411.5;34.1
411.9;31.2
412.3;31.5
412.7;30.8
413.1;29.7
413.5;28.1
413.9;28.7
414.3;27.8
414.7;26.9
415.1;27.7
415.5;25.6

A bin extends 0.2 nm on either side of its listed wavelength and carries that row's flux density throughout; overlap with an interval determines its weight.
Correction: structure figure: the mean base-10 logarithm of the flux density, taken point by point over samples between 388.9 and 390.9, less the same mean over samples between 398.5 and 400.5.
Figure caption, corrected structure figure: 0.085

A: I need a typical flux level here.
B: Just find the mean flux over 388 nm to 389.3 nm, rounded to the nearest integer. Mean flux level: 37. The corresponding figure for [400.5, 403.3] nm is 29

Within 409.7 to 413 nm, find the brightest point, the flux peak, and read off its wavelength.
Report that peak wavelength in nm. 410.3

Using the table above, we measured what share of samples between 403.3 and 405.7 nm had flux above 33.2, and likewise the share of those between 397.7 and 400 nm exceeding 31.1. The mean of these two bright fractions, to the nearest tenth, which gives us 0.2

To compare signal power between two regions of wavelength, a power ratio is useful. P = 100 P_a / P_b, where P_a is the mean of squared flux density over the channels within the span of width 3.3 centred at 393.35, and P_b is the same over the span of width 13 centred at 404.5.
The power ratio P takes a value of 102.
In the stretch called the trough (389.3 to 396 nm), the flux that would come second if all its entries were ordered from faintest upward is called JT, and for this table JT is 29.3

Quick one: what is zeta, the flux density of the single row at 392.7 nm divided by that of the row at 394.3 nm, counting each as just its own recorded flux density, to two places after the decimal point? 0.87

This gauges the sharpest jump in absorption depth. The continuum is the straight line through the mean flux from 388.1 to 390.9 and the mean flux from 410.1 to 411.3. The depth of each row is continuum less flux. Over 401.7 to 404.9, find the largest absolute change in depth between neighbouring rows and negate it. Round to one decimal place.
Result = -3.0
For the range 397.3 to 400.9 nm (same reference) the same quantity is -3.7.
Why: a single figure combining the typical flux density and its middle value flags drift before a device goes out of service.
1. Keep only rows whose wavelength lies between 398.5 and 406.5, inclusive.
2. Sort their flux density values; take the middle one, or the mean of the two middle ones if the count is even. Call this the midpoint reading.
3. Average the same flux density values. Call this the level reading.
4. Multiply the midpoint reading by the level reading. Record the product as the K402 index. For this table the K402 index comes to 840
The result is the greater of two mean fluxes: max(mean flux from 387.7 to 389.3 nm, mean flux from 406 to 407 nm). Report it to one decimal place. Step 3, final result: 36.2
